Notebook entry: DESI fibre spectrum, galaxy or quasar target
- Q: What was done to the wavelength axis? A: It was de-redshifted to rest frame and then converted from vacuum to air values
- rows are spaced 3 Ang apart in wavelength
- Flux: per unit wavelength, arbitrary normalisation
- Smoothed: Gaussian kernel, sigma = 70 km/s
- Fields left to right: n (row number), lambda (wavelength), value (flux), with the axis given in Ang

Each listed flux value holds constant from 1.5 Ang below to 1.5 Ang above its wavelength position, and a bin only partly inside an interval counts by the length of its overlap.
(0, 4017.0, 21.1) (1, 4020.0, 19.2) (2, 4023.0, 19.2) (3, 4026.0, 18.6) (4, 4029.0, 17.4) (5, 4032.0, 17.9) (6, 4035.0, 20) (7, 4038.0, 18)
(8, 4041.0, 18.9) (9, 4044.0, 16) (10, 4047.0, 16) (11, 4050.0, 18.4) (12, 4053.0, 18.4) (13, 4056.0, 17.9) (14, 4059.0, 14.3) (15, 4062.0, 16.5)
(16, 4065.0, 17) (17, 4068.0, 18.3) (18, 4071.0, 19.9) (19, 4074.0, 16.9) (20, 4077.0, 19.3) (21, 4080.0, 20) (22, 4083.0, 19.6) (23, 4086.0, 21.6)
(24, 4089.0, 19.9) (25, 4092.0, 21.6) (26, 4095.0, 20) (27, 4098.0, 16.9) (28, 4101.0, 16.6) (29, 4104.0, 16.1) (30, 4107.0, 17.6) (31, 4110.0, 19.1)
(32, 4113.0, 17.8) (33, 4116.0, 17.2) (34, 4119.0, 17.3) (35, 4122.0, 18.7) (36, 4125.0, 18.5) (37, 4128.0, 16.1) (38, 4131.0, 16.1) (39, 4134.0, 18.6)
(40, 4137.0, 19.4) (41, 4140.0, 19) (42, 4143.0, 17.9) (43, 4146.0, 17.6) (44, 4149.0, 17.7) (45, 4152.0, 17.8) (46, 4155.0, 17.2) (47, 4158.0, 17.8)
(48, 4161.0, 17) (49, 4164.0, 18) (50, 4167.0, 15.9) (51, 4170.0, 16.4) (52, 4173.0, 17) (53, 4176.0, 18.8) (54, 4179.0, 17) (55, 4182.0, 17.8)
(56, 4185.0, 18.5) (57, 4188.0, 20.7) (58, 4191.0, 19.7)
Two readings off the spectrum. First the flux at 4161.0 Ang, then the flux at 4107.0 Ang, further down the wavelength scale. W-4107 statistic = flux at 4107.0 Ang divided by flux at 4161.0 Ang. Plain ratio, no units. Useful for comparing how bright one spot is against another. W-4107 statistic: 1.04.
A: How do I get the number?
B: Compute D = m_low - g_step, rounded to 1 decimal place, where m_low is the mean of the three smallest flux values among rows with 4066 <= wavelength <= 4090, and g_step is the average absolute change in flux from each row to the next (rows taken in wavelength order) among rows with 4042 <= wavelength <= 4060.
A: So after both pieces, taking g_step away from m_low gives 16.9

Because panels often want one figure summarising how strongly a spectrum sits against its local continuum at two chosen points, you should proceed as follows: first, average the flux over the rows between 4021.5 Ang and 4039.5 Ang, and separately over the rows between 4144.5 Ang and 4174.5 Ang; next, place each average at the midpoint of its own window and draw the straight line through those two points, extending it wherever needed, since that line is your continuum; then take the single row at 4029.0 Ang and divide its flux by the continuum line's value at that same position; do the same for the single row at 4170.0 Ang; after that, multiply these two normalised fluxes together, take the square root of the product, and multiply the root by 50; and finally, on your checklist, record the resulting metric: 47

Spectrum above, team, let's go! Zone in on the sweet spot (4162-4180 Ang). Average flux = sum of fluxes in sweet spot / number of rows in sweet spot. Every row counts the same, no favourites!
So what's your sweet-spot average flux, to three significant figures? 17.2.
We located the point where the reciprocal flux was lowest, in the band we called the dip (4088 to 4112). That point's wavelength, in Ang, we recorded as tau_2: 4092.0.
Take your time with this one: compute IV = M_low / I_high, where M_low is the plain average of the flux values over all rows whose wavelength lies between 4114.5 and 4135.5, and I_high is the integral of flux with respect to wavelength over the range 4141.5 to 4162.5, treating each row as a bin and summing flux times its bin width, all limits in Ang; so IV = 0.0474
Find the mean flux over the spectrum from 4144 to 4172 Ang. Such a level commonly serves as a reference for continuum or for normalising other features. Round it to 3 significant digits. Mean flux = 17.3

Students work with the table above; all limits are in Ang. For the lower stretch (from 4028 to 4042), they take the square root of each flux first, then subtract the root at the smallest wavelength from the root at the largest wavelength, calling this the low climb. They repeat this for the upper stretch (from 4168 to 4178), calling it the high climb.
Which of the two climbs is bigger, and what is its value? 0.29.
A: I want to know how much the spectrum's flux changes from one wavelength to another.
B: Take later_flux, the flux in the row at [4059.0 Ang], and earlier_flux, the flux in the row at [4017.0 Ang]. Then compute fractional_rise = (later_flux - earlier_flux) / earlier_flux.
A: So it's -0.32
